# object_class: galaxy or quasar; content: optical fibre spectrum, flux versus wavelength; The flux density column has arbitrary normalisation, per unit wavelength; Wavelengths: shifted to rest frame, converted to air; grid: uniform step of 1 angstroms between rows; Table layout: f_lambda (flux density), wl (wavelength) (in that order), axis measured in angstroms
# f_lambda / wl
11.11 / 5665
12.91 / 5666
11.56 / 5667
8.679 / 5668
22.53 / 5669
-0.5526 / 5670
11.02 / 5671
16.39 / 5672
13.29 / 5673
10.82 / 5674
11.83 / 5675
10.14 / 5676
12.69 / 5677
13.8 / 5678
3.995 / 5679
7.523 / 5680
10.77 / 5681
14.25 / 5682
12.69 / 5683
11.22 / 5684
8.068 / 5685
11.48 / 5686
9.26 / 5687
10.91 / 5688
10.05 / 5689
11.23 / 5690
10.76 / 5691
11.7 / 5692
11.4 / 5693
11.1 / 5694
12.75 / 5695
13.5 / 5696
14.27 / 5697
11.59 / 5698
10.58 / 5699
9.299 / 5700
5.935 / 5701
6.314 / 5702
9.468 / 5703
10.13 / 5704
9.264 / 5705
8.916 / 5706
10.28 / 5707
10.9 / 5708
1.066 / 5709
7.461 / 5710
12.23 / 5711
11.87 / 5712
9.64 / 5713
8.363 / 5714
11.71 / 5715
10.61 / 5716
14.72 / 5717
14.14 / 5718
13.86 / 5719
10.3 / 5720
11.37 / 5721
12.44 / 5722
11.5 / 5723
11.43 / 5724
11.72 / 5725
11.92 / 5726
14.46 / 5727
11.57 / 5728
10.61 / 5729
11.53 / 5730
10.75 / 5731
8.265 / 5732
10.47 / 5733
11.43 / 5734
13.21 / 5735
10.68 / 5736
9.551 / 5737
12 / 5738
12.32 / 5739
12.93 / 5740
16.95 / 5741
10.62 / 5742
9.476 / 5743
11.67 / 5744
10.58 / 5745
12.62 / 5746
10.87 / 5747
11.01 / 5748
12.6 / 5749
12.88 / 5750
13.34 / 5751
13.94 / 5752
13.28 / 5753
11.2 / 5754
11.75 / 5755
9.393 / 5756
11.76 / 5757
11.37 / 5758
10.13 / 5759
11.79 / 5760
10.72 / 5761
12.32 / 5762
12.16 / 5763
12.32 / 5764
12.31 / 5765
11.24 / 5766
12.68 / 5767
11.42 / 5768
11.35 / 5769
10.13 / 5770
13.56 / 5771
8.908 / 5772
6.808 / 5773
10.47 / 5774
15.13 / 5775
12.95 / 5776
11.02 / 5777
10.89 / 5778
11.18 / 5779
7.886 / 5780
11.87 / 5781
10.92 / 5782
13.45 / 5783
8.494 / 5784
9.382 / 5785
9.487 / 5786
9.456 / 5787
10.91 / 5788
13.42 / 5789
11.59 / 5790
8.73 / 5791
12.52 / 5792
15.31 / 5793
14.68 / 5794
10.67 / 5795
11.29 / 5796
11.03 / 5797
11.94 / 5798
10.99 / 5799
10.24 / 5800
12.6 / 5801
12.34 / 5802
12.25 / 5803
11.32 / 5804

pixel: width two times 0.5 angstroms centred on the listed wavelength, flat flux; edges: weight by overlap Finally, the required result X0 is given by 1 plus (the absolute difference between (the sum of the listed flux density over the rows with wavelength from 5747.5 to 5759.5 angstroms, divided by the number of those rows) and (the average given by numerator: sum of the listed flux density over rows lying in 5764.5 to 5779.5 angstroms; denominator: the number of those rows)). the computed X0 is 1.6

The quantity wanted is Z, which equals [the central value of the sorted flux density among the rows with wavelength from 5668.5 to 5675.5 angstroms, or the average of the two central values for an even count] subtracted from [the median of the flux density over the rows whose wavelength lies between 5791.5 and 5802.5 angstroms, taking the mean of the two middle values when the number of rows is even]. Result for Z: 0.11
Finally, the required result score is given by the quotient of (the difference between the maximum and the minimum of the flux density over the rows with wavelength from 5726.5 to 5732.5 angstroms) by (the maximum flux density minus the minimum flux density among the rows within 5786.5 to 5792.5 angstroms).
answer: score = 1.3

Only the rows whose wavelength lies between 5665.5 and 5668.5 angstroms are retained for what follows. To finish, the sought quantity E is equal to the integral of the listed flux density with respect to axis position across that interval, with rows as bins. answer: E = 33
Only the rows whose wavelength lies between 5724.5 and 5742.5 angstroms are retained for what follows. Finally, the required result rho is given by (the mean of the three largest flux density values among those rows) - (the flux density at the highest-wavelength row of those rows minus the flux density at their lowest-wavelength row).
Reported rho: 16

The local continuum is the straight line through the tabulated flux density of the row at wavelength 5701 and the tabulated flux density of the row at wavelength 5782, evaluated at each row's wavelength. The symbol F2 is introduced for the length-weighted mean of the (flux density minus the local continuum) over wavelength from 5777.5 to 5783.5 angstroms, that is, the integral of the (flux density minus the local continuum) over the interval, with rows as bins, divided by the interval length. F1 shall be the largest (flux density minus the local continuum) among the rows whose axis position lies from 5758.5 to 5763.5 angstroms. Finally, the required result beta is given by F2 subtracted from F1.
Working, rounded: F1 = 2.6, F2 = 0.2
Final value 2.4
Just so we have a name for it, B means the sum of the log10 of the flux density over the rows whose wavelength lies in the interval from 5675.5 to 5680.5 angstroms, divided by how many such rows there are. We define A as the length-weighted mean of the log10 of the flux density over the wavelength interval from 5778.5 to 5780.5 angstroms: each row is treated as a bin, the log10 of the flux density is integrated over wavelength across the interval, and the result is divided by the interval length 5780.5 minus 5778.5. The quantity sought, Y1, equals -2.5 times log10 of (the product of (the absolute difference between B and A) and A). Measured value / 3.9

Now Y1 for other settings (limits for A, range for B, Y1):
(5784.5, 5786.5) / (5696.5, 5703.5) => 5.2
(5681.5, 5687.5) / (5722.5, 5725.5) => 4.1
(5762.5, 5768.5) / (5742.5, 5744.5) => 3.0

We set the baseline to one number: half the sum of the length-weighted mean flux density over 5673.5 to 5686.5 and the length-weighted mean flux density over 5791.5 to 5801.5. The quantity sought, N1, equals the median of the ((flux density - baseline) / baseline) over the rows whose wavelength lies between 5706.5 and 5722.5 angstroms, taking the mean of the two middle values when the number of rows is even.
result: -0.025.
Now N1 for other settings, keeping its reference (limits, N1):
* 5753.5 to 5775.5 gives -0.002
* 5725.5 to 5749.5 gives 0.005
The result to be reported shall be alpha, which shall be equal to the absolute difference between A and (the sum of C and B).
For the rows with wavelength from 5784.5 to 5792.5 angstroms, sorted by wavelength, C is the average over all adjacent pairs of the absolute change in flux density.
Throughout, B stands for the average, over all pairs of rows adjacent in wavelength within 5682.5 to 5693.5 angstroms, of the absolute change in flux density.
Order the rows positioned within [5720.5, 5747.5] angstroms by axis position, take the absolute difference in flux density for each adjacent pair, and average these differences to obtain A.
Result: 2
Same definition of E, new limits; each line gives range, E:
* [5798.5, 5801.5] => 34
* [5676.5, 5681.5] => 49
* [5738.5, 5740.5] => 25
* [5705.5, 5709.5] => 31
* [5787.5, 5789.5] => 24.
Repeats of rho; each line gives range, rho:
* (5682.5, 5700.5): 17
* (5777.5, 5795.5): 15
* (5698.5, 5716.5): 12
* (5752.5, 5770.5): 16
